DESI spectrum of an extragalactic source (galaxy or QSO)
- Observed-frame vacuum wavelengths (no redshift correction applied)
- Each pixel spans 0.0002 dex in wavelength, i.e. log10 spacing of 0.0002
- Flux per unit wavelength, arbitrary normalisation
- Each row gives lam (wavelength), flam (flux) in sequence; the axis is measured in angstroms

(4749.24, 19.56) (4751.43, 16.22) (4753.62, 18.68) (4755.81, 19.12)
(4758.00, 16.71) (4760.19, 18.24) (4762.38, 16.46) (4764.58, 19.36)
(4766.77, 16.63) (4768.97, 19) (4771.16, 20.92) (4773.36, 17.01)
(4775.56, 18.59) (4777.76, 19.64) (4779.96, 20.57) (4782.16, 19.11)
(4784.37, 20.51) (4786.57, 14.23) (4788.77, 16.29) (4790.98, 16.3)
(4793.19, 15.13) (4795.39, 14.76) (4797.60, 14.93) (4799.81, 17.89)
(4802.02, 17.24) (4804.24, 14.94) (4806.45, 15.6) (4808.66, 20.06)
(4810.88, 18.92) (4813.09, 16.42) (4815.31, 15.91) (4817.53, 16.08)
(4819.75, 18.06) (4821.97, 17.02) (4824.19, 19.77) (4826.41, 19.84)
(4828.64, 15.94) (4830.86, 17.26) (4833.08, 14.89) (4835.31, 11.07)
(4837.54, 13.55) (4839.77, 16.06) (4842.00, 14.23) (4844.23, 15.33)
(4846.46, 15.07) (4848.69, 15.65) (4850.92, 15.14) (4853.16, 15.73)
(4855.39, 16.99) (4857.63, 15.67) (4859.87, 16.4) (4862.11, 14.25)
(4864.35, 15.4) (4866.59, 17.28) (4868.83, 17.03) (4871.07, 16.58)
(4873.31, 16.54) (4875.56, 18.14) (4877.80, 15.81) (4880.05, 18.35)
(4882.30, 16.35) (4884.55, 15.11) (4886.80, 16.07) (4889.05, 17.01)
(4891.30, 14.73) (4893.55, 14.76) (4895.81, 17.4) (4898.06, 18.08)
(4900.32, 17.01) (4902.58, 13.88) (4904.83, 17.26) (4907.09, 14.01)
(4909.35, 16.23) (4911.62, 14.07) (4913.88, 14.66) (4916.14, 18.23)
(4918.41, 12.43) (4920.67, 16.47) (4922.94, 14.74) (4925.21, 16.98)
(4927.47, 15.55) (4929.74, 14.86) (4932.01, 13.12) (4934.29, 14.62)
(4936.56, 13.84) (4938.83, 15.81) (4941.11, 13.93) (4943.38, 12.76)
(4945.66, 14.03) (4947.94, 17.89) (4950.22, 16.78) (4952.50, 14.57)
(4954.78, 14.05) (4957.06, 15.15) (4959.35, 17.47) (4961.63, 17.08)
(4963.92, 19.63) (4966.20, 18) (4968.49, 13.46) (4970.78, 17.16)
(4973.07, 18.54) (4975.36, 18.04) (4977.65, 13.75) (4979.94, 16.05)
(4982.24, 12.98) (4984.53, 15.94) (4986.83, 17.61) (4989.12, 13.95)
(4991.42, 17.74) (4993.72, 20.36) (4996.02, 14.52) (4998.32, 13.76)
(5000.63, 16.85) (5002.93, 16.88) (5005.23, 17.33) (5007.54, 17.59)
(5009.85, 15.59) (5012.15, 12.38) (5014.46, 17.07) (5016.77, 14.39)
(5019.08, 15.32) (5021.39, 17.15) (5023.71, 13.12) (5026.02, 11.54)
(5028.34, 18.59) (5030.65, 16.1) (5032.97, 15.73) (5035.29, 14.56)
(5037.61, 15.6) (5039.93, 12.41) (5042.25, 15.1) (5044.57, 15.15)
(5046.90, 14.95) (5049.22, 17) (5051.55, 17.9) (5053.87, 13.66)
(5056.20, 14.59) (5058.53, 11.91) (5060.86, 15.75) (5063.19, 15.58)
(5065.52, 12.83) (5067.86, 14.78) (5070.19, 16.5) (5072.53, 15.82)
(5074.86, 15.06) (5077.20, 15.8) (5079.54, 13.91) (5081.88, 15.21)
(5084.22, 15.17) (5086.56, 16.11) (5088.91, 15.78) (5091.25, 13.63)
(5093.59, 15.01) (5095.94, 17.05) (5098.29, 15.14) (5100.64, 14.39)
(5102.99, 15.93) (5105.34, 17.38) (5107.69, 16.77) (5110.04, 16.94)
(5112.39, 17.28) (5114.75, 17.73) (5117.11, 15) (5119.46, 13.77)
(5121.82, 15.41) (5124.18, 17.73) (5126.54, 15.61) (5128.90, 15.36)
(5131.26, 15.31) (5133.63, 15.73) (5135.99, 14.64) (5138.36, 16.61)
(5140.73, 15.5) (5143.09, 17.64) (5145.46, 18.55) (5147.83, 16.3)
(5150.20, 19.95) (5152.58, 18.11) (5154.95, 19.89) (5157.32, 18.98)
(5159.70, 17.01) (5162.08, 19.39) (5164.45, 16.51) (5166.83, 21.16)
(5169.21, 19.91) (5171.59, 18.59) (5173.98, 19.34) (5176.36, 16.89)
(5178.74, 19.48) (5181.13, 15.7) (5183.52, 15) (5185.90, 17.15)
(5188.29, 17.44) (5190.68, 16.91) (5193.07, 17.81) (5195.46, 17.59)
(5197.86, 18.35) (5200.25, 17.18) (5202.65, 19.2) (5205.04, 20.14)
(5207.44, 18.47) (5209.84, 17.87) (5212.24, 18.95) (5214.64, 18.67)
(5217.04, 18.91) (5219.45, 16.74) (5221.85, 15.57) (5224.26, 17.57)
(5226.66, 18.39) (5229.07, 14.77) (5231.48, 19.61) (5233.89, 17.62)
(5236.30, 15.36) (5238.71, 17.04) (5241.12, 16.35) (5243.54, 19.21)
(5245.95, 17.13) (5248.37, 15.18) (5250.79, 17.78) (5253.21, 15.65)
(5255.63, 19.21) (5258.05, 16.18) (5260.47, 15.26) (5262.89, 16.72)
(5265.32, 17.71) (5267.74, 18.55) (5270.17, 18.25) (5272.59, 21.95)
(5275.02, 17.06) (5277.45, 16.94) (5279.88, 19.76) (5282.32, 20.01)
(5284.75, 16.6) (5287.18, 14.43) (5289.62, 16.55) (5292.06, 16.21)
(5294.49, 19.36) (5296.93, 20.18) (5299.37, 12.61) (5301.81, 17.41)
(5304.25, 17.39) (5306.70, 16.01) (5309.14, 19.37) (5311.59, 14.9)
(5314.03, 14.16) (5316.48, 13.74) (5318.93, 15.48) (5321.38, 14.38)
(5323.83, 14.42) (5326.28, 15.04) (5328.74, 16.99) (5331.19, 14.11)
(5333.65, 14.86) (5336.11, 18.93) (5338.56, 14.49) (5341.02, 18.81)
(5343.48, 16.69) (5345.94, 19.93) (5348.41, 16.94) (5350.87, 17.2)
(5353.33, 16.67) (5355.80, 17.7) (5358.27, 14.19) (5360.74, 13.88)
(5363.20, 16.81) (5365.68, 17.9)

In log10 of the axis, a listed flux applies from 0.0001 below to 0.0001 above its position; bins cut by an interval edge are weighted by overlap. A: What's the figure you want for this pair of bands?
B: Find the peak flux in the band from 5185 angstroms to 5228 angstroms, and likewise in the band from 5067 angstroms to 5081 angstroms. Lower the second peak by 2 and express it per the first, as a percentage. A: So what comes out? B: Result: 72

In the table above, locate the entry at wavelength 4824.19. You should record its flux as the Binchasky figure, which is 19.77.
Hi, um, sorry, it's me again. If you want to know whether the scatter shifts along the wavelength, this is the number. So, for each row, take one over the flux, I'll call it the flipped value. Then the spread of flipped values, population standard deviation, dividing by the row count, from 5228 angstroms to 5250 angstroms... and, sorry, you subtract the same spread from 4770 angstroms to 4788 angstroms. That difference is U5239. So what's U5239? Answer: -0.0015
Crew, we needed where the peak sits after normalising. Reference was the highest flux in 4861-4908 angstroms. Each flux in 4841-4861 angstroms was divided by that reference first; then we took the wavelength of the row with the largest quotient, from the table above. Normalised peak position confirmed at 4855.39 angstroms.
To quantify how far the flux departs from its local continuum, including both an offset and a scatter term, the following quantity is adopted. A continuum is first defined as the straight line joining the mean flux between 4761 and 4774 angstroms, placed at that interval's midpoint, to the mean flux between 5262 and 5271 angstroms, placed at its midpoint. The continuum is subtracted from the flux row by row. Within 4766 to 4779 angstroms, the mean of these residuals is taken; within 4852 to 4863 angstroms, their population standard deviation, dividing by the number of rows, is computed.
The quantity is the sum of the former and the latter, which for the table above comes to 1.3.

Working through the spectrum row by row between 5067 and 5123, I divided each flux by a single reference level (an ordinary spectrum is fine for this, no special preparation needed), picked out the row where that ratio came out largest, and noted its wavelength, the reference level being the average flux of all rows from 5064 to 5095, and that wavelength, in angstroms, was 5114.75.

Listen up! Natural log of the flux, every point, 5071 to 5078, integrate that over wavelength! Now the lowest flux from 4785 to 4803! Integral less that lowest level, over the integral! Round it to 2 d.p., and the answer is 0.26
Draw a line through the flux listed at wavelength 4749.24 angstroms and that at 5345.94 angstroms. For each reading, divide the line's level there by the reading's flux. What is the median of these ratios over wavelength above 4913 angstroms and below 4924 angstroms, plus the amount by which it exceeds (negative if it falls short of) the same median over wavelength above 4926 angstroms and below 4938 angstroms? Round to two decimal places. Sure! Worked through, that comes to 1.32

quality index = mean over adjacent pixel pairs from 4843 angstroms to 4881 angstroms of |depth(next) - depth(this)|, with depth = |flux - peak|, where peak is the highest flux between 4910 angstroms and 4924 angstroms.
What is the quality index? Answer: 1.1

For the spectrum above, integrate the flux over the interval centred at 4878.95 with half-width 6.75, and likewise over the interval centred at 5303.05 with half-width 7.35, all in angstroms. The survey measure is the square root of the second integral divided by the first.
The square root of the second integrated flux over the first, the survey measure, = 1.06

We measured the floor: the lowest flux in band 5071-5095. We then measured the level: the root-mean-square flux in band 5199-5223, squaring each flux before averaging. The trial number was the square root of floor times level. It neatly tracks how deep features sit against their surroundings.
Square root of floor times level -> 15.8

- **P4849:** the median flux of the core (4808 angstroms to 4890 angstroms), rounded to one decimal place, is 16.1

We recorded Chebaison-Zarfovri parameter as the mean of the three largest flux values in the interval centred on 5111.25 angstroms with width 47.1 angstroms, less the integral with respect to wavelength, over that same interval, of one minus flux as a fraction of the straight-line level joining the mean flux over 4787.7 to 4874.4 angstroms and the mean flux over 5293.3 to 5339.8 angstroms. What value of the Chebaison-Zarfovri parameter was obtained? 17.0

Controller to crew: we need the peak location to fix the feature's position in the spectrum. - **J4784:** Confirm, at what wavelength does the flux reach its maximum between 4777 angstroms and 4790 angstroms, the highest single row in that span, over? 4779.96 angstroms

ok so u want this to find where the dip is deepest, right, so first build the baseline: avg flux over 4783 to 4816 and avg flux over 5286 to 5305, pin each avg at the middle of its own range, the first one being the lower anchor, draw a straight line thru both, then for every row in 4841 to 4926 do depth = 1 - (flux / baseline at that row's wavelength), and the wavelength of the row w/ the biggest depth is 4918.41 angstroms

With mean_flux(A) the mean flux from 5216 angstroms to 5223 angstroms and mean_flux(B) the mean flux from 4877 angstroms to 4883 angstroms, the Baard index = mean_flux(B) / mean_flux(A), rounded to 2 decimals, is 0.99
